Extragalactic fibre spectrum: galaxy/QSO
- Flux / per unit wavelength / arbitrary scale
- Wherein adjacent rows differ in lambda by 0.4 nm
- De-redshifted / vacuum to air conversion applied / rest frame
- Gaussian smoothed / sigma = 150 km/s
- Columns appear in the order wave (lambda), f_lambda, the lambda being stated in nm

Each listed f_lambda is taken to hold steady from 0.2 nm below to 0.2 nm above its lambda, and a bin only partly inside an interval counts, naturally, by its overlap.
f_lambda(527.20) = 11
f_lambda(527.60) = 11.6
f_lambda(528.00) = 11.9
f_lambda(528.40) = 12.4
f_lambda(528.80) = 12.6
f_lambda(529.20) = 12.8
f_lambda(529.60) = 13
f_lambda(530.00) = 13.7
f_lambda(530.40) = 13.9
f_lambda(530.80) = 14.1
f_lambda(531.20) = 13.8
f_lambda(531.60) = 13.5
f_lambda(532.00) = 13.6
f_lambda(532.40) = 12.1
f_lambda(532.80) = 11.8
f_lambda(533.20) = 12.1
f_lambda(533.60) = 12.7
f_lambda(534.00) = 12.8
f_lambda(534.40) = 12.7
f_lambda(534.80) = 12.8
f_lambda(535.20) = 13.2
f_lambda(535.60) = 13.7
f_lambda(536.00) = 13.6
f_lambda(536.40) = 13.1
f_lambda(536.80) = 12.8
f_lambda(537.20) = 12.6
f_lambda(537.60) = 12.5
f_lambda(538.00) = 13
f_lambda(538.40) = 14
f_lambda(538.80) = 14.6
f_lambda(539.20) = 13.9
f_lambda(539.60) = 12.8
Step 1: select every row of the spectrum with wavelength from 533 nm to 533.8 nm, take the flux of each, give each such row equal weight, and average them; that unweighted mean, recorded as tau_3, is 12.4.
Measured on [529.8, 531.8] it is 13.8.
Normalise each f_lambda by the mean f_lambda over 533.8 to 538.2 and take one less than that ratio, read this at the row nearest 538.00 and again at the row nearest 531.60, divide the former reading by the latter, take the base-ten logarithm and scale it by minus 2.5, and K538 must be 3.6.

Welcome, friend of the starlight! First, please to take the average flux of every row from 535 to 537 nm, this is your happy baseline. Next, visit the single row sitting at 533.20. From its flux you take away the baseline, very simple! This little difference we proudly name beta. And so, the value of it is -1.2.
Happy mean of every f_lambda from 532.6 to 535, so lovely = 12.5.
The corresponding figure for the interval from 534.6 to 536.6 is 13.3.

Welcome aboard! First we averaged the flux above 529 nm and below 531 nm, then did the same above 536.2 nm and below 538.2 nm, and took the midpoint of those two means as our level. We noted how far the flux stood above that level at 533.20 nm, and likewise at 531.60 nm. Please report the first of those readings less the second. -1.4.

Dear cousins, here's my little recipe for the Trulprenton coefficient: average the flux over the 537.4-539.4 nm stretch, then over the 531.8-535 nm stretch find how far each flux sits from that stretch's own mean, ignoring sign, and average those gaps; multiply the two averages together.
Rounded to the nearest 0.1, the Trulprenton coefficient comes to 5.9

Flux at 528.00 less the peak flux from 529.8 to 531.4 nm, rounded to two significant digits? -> -2.2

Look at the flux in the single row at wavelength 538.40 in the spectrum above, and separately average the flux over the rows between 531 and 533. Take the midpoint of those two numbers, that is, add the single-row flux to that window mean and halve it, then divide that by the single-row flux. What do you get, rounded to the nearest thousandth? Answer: 0.963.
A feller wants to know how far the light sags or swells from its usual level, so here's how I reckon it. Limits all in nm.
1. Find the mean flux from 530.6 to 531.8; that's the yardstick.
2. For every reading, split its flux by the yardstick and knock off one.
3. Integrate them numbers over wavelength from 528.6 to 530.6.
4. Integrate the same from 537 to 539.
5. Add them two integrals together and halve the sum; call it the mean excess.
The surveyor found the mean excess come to -0.08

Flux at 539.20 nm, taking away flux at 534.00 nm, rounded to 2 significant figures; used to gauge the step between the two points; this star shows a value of 1.1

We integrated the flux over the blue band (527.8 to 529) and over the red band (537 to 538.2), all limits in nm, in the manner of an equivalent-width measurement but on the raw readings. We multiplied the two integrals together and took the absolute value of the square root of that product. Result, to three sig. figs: 15.0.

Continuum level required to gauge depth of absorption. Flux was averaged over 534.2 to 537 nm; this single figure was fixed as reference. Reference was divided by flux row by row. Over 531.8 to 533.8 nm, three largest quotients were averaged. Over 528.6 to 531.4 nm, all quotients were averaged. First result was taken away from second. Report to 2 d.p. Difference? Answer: -0.11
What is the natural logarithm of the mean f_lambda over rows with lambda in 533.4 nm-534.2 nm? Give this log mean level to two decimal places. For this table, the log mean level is 2.55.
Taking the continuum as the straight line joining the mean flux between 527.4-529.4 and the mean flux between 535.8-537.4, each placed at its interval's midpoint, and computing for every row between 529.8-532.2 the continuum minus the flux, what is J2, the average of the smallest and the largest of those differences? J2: -1.3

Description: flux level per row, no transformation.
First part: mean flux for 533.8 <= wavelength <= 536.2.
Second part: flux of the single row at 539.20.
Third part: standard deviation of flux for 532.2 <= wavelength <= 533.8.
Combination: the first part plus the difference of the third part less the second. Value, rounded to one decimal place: -0.4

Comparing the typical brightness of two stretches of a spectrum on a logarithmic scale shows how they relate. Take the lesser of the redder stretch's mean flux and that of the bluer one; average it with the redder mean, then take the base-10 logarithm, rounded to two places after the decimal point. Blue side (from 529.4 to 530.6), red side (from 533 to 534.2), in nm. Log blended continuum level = 1.10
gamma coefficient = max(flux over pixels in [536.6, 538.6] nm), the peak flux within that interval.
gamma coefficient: 14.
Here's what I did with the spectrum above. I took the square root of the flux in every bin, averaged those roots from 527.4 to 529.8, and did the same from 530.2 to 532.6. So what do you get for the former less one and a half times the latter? -1.99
